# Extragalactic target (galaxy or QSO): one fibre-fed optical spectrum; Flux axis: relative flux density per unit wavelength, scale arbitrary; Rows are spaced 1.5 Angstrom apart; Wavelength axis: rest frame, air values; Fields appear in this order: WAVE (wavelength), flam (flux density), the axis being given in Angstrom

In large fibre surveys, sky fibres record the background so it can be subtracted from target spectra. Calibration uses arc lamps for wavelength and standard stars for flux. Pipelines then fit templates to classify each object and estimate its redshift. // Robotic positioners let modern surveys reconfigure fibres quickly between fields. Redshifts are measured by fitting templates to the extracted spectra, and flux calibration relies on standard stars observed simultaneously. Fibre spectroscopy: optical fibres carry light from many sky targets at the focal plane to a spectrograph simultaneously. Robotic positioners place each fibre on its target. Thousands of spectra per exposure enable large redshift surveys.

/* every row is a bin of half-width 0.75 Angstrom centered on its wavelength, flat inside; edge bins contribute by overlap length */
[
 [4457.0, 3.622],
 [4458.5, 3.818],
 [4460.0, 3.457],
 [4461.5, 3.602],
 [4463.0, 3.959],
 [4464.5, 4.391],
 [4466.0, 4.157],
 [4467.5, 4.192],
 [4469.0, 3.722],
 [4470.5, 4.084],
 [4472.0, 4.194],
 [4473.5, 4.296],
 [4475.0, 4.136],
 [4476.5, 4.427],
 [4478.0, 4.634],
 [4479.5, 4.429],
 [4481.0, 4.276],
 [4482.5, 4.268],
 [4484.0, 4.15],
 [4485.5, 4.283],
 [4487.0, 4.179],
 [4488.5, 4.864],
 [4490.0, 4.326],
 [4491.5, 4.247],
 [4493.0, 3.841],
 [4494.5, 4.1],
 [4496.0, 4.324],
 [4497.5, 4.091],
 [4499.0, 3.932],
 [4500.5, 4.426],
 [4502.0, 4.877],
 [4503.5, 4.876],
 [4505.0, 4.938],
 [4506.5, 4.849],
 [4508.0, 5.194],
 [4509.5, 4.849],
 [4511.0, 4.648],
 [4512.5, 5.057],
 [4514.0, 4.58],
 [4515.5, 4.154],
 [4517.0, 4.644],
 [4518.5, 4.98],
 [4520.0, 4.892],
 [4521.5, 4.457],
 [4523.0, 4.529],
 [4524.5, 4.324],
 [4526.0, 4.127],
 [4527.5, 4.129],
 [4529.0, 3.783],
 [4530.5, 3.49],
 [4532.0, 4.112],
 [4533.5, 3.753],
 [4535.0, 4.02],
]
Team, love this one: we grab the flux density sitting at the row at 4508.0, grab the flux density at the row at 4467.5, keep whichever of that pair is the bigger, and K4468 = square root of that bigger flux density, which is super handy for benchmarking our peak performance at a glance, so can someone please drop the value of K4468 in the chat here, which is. 2.28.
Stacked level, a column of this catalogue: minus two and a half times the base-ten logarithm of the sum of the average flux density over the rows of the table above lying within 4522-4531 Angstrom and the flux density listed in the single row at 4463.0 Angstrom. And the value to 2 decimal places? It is -2.26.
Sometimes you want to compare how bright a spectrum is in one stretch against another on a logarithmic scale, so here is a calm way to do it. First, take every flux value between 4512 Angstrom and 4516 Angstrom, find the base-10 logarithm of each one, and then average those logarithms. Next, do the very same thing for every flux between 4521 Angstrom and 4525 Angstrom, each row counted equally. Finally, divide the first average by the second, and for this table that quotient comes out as 1.02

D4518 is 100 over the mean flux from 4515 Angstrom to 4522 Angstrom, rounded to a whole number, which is 22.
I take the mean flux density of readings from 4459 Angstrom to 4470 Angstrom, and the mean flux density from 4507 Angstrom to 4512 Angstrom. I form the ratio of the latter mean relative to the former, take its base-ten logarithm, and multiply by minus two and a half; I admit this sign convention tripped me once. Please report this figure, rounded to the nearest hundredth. -0.24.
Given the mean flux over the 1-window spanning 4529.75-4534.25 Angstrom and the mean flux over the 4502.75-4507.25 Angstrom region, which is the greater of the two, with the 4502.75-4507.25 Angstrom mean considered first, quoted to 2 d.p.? 4.89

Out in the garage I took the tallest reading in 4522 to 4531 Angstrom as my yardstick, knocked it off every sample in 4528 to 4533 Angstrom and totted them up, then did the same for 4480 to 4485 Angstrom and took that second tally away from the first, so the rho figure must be -1.3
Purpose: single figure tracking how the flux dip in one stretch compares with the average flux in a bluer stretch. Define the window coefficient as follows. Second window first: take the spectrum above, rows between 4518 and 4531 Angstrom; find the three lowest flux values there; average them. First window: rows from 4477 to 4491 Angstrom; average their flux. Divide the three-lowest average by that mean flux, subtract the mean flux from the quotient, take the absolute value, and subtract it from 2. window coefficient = -1.51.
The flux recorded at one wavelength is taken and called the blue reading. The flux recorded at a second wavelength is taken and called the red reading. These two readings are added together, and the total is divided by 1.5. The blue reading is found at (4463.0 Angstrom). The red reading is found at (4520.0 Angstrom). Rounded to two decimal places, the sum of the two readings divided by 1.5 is 5.90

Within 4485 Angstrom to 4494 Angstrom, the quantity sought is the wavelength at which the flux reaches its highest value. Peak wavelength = 4488.5 Angstrom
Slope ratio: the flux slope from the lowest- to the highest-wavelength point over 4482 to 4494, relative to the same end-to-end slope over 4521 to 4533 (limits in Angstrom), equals 1.2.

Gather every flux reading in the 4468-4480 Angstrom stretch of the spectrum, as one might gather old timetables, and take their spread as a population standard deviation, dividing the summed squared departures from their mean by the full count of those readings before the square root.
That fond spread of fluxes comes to 0.259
